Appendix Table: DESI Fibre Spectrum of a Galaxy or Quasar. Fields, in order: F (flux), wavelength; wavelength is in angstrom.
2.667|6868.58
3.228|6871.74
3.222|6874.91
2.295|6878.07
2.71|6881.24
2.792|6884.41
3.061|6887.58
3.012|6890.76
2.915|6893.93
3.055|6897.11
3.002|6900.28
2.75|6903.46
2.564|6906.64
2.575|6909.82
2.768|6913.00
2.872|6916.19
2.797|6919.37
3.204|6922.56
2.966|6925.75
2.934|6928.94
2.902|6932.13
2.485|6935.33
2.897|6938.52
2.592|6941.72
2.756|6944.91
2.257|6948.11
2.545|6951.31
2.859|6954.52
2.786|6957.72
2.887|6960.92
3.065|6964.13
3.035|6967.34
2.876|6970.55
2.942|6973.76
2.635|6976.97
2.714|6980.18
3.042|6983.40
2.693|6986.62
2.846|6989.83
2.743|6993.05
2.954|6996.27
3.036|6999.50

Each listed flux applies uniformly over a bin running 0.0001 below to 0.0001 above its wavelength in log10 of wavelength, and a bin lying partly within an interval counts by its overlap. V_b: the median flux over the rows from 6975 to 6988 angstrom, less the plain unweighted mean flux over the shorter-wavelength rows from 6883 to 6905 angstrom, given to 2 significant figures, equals -0.24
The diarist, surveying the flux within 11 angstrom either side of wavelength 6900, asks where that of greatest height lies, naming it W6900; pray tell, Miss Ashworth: 6897.11 angstrom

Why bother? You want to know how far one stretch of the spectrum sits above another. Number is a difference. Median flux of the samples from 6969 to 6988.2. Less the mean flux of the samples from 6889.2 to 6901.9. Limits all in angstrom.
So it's -0.20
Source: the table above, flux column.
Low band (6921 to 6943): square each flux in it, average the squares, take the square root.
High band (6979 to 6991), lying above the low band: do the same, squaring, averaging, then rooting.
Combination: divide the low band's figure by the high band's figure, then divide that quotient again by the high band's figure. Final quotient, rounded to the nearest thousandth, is 0.358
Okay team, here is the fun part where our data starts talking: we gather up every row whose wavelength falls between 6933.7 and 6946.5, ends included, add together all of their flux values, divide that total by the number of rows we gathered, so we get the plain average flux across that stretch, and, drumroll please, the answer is 2.68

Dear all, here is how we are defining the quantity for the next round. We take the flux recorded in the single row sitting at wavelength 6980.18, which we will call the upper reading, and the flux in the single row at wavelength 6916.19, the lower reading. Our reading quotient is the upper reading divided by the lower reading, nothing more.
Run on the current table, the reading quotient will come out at 0.94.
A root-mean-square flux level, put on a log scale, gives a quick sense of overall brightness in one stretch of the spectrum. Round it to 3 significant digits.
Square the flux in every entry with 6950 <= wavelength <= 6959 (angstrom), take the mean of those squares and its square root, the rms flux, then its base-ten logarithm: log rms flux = 0.437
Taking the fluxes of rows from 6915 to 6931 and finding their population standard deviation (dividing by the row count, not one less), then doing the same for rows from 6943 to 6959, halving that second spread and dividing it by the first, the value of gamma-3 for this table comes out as 0.79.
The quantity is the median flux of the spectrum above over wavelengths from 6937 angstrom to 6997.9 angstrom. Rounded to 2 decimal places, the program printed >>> 2.85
